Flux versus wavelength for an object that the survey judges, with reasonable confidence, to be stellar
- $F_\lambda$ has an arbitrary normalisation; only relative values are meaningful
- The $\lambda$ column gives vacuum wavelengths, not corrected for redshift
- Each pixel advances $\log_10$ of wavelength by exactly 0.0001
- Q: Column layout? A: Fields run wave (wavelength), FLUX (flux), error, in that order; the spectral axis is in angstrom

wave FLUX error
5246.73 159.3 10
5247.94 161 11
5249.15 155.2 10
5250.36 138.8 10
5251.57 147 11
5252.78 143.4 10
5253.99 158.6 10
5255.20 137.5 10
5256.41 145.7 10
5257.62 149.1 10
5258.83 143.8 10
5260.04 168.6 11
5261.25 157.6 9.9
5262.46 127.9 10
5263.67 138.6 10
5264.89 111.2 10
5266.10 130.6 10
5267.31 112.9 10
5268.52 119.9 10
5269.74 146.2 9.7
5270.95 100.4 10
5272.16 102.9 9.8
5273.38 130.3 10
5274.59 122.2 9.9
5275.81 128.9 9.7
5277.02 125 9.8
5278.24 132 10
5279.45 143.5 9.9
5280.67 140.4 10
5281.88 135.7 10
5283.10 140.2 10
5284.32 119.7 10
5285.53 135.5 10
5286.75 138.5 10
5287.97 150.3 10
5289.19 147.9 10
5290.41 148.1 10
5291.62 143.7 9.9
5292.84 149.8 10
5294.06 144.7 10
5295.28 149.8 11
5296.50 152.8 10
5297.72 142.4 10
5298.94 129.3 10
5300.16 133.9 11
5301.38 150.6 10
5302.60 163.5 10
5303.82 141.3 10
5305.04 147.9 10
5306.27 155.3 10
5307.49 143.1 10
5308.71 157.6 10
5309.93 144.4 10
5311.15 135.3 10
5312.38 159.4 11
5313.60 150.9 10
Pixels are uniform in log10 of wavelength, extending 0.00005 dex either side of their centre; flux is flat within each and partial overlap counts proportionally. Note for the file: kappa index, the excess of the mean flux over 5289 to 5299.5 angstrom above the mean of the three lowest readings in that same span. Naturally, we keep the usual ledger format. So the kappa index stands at 6.9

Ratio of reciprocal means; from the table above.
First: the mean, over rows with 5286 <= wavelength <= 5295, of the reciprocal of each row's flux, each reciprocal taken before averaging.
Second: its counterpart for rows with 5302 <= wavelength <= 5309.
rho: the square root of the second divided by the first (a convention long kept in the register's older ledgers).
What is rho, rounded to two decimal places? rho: 0.98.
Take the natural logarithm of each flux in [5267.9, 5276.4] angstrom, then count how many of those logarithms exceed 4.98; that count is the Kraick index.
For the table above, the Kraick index 1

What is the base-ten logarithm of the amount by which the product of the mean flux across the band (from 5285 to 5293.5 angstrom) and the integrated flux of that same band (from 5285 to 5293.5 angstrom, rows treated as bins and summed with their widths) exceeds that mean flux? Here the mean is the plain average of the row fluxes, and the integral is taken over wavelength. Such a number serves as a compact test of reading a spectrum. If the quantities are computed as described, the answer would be 5.25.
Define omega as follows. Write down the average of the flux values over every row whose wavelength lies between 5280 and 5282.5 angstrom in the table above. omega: 138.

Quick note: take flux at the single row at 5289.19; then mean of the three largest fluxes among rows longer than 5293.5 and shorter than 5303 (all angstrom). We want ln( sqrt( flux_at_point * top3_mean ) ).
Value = 5.02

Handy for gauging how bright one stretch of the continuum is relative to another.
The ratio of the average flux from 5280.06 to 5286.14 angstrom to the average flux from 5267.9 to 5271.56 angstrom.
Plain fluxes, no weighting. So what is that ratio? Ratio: 1.10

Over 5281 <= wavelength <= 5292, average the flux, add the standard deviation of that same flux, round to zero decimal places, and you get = 149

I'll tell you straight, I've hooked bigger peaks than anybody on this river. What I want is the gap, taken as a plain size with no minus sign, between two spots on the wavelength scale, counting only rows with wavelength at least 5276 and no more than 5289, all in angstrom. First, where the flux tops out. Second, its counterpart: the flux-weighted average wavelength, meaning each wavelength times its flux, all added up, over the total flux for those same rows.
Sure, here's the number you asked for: 5.4 angstrom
